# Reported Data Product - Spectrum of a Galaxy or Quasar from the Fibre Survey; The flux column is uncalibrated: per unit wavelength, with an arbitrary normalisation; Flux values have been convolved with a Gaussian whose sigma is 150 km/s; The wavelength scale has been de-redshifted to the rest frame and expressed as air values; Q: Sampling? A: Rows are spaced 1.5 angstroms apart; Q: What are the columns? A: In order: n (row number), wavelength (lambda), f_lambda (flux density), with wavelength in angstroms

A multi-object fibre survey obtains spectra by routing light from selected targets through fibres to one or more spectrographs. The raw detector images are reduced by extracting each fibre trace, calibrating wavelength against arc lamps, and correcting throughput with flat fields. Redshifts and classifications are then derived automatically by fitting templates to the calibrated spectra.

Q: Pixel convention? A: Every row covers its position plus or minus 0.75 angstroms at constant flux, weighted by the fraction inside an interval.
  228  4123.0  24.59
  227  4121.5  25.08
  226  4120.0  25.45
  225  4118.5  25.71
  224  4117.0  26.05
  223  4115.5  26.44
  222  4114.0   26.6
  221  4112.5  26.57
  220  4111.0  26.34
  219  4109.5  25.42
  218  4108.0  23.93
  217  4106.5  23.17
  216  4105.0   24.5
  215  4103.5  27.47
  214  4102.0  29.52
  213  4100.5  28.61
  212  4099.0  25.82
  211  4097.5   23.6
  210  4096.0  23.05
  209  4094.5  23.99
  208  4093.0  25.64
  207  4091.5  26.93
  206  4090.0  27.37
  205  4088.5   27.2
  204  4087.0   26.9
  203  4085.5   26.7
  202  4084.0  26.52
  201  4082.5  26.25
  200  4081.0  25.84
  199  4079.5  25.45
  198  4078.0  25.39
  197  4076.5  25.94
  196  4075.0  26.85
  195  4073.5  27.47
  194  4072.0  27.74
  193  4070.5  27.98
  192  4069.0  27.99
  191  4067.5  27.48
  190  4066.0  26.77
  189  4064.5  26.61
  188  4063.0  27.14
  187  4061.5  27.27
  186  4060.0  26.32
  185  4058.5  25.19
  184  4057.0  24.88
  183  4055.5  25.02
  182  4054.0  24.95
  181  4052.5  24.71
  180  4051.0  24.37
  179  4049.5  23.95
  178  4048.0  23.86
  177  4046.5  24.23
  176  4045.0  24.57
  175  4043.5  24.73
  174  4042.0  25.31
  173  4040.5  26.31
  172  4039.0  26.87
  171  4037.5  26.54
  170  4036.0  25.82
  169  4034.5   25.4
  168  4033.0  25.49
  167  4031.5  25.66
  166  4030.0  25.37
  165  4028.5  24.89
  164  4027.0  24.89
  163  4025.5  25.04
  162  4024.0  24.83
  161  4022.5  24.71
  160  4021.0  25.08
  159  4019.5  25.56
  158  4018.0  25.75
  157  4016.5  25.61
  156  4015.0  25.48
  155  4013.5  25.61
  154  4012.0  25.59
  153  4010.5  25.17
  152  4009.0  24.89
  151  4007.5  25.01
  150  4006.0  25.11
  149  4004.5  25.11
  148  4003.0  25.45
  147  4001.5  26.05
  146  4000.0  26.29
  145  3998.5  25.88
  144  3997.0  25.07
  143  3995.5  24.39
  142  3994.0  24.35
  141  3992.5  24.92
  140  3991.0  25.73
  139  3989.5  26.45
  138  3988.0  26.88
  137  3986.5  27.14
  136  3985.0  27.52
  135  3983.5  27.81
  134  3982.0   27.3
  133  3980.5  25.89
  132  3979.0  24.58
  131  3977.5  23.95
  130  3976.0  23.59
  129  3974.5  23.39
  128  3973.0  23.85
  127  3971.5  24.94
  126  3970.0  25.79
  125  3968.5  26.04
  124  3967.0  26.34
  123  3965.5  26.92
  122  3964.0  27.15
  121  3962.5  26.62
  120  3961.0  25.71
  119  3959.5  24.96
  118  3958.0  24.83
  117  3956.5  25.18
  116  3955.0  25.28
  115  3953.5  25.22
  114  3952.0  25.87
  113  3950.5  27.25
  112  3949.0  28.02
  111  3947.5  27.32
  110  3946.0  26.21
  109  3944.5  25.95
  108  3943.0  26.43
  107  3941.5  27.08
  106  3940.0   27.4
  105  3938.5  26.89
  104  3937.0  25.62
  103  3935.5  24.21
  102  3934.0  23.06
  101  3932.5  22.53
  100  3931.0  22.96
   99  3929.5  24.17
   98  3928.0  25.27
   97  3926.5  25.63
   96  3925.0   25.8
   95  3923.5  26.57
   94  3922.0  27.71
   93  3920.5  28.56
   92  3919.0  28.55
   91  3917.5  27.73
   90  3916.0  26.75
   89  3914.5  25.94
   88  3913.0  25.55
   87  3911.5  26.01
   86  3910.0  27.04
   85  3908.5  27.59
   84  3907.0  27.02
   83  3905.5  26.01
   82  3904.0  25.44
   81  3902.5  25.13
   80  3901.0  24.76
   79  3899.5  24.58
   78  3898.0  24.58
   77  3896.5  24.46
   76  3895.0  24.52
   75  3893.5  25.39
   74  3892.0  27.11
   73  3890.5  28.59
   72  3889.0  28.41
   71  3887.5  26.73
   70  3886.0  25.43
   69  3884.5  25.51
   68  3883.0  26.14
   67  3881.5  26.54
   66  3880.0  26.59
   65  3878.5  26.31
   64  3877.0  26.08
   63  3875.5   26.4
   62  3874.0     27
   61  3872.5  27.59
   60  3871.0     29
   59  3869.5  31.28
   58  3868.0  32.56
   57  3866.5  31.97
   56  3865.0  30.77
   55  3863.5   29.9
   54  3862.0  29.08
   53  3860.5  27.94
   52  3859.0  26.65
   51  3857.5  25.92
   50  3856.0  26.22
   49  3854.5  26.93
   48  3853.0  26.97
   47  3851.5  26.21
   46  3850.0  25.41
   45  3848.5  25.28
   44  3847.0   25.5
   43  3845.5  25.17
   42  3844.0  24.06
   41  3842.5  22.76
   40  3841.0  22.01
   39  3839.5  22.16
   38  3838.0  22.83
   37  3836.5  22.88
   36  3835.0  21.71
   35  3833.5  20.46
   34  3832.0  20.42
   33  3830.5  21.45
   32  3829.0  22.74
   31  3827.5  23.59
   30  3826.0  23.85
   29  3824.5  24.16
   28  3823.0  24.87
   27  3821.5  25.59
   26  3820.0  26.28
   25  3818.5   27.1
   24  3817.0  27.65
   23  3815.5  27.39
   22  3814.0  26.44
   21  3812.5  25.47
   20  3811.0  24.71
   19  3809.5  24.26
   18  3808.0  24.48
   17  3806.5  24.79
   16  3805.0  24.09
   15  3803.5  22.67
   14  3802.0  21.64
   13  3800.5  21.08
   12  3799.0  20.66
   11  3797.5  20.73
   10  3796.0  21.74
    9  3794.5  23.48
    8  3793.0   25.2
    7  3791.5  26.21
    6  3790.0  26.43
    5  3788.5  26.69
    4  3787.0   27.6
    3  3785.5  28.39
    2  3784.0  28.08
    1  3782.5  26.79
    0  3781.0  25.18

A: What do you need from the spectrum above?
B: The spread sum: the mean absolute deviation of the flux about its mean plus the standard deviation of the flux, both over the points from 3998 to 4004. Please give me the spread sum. 0.6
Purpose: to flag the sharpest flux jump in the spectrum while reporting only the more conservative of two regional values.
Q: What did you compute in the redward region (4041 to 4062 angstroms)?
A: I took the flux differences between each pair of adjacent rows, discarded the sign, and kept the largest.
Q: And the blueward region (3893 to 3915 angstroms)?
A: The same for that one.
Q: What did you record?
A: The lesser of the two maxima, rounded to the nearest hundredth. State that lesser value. 1.03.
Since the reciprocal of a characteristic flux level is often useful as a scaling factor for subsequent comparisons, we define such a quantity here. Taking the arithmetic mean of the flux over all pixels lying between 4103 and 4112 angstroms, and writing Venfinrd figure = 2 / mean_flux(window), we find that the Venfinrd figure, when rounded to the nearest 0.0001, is 0.0796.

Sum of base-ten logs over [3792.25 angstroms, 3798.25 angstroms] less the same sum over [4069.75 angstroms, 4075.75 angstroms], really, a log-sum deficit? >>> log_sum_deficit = -0.33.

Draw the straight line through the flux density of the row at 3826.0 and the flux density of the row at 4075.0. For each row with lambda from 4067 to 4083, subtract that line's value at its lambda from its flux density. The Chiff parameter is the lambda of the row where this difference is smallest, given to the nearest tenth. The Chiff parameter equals 4078.0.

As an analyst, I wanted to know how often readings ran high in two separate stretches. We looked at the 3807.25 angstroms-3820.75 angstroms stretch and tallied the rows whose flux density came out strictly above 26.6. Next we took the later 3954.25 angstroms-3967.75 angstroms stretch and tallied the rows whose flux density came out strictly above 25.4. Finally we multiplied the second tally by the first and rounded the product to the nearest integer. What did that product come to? 15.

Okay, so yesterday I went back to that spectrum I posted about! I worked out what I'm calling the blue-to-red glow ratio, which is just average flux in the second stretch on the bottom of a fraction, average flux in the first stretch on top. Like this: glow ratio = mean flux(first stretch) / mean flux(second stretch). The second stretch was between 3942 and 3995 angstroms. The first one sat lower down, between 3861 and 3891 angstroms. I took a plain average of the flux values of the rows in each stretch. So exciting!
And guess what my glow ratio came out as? 1.09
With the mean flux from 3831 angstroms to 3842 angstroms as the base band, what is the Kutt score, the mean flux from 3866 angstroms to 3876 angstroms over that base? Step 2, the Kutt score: 1.35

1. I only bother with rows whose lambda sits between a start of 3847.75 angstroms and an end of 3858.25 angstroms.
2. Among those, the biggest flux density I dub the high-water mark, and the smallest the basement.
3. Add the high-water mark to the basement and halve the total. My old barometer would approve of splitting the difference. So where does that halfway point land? 26.1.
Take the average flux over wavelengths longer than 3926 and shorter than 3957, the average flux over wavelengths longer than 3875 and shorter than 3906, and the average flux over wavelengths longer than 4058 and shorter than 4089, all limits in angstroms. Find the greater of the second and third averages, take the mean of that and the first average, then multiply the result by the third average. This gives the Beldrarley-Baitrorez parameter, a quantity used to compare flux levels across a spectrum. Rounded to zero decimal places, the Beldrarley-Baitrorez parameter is 699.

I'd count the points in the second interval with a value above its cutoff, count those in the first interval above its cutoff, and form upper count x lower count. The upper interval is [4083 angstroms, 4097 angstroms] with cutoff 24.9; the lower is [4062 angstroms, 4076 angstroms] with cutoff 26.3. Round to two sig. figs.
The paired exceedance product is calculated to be 63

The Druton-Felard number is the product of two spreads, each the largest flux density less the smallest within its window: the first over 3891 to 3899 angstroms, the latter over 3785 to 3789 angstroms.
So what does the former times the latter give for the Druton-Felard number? 4.5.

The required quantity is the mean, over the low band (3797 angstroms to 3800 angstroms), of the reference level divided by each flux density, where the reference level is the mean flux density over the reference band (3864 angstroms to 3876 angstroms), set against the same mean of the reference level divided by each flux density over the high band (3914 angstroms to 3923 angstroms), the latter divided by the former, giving 0.75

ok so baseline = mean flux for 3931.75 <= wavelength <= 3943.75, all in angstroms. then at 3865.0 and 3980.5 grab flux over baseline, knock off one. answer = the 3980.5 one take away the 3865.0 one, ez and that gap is -0.19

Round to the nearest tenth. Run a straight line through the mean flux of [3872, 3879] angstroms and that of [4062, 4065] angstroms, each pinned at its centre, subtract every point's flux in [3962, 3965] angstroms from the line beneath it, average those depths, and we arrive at -0.1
